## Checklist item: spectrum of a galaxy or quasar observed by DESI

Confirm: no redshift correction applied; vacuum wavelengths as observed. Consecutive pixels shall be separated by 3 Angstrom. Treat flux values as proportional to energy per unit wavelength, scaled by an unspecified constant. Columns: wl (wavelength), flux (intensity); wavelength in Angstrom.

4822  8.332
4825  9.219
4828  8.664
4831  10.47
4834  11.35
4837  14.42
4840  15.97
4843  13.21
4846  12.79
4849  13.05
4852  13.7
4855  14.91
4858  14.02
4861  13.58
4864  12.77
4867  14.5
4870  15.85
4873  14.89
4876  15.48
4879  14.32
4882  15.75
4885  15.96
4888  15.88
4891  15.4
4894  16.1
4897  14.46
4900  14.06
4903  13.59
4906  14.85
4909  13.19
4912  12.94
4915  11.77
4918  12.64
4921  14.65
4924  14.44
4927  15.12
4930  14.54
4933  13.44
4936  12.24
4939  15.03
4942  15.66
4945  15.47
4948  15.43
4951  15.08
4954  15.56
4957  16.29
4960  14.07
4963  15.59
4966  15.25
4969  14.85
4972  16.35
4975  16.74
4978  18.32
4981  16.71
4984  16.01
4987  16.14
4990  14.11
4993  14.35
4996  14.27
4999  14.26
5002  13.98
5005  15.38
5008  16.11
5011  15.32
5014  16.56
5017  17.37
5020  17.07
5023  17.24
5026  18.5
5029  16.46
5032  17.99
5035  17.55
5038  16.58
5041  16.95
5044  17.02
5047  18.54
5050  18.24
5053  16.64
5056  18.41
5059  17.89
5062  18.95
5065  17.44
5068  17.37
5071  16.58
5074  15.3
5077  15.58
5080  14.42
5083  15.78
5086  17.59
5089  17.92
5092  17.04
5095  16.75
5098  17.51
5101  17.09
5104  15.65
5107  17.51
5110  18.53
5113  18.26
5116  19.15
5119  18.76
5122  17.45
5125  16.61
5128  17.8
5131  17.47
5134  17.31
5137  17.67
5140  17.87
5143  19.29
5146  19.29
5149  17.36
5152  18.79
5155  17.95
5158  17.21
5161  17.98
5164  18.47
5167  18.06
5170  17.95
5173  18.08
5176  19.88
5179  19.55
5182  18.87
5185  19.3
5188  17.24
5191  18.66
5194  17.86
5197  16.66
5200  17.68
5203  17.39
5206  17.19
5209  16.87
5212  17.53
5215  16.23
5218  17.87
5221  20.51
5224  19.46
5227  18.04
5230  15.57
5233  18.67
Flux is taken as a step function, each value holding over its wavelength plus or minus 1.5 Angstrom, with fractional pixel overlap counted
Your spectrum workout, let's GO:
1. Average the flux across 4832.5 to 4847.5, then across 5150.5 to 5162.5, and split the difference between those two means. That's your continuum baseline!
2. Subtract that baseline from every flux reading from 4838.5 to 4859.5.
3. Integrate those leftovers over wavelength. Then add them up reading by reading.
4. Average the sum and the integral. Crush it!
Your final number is -25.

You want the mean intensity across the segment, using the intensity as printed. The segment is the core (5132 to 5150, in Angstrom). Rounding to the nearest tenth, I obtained 18.1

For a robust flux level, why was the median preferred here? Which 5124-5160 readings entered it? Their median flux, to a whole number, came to 18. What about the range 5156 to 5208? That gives 18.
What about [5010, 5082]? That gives 17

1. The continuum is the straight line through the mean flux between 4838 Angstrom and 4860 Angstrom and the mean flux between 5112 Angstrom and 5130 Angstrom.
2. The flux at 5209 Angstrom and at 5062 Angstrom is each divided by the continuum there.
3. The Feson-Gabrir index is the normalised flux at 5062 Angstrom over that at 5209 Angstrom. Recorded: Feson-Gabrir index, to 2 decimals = 1.27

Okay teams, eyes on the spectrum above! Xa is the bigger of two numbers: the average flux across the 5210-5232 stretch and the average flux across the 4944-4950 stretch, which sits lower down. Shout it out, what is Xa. 17.9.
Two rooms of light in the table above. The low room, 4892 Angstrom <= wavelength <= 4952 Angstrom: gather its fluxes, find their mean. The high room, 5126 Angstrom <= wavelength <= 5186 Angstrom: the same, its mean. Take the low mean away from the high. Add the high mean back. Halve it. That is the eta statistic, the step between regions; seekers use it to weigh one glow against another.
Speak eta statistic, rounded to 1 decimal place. 11.2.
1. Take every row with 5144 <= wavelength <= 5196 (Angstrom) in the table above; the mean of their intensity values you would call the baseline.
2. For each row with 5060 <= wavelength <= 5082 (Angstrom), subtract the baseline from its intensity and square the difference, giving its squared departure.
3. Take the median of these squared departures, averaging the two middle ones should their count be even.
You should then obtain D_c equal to 3.2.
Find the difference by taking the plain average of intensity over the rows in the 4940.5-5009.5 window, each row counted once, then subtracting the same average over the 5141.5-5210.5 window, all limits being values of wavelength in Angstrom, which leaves -2.7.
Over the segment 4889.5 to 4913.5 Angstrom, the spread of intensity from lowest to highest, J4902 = 3.2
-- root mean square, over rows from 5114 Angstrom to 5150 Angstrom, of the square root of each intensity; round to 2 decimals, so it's 4.24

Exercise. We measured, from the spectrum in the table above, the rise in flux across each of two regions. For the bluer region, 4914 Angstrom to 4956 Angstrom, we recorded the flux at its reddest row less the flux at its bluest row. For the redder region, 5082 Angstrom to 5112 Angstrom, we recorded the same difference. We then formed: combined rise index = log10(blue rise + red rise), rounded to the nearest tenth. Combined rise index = 0.8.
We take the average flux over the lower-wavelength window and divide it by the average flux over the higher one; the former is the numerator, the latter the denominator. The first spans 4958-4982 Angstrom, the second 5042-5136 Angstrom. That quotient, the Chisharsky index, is 0.92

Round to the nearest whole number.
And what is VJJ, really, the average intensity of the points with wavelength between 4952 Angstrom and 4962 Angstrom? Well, 15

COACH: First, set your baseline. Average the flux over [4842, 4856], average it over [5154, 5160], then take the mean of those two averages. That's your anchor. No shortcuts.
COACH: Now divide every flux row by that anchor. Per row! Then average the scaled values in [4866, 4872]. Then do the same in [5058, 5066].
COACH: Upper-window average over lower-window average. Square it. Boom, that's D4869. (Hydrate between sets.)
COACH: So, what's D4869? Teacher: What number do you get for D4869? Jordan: 1.4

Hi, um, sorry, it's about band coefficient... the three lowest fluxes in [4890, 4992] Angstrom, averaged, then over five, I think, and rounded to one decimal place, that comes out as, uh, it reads 2.4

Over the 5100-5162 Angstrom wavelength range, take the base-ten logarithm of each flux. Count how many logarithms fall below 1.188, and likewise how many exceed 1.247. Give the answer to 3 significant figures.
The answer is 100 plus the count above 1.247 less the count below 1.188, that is 112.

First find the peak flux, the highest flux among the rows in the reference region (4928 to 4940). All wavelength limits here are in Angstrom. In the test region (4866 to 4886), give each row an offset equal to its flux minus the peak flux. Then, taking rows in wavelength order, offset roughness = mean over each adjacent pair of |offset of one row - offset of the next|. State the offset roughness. 0.95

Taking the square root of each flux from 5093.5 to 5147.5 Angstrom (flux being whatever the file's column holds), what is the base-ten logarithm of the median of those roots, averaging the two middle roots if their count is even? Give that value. 0.62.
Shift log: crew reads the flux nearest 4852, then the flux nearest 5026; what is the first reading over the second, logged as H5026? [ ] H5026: 0.74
